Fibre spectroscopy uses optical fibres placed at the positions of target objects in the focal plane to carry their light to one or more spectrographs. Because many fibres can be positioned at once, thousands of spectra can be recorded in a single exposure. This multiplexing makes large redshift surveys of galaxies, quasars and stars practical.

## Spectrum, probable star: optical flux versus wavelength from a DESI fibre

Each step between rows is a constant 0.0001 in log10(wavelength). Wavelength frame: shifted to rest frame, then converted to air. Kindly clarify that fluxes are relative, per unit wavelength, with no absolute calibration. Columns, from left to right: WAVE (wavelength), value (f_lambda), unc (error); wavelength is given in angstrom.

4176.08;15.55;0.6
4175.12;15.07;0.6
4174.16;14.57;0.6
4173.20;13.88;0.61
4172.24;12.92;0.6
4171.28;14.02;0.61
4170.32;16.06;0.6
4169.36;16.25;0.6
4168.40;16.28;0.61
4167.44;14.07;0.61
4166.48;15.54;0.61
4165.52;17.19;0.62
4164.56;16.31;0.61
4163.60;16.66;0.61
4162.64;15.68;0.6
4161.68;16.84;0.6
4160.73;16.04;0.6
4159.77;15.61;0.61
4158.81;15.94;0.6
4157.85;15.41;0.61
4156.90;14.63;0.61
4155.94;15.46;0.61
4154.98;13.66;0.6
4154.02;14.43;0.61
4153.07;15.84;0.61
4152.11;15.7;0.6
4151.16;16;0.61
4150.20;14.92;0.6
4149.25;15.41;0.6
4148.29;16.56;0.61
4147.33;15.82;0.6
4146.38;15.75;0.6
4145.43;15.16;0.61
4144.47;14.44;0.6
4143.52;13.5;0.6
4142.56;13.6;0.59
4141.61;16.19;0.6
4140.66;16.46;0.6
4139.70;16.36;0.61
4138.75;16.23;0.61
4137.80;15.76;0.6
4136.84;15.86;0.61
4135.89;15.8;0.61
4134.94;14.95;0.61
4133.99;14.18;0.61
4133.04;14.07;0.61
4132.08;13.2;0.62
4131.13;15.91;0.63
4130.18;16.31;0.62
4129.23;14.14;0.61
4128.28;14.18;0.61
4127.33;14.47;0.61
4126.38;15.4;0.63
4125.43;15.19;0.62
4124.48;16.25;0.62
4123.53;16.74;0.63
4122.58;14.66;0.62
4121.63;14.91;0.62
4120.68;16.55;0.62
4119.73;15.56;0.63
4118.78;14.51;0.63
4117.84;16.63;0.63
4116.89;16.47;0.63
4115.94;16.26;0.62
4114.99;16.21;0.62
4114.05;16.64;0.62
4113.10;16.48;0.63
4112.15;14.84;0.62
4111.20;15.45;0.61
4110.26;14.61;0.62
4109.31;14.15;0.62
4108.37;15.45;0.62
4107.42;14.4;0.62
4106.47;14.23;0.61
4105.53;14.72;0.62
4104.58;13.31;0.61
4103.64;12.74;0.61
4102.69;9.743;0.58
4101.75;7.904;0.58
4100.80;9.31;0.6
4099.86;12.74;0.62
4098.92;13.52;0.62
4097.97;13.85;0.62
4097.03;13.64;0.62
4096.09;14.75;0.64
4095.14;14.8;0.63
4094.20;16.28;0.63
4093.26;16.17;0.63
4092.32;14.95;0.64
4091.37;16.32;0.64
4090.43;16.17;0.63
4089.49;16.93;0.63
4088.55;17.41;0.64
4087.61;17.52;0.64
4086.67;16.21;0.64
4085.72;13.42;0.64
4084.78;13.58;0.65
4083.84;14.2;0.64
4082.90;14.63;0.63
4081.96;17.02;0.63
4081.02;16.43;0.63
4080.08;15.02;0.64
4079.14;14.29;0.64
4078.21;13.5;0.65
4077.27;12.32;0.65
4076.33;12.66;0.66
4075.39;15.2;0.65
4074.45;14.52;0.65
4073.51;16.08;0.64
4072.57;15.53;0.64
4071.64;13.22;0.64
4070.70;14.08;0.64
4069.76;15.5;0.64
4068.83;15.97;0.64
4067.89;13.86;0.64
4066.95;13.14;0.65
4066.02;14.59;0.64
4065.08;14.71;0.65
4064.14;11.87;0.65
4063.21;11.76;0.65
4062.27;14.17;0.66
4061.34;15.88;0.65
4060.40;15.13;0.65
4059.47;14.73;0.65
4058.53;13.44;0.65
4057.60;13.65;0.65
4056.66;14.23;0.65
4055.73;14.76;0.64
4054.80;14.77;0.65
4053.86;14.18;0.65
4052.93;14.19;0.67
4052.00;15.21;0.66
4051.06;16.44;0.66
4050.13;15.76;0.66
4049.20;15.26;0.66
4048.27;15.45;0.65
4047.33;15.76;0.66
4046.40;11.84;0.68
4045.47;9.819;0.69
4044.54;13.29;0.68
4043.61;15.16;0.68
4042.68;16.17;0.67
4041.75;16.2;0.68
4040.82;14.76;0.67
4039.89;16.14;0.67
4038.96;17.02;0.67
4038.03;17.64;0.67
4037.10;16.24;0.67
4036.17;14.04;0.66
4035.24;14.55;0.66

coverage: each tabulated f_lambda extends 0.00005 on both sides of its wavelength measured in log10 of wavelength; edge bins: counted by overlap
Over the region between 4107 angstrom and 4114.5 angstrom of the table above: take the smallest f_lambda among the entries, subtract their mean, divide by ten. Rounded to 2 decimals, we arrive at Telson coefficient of -0.11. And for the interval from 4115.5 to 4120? -0.14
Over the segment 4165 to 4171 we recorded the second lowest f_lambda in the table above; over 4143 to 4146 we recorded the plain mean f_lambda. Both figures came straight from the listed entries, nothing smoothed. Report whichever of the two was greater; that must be 15.54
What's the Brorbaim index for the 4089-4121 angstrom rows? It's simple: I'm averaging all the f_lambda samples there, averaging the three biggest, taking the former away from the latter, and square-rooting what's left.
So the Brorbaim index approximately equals 1.46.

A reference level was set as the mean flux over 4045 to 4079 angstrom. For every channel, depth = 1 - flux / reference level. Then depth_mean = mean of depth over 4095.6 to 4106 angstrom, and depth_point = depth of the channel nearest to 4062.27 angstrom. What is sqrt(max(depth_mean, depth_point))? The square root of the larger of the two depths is 0.36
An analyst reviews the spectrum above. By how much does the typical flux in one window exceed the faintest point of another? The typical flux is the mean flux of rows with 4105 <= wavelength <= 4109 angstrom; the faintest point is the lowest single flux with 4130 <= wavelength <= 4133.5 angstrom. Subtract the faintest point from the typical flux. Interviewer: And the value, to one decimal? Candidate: 1.5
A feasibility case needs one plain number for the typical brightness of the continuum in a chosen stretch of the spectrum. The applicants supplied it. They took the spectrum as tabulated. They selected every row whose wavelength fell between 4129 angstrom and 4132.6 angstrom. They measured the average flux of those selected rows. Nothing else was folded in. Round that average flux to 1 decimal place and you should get 14.9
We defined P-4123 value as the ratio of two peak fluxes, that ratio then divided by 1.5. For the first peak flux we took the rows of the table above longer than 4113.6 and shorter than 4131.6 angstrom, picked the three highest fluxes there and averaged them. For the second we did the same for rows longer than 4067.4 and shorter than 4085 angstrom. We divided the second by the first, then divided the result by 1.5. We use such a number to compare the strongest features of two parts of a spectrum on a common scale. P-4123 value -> 0.66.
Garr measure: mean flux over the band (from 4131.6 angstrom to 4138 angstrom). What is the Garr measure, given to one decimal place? 14.8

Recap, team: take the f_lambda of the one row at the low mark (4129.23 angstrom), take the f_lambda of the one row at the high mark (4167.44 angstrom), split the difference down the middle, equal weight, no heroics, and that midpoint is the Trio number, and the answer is 14.1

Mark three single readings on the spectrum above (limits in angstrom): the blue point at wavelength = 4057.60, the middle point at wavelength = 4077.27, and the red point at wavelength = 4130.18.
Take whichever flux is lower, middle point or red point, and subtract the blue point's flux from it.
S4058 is -1.3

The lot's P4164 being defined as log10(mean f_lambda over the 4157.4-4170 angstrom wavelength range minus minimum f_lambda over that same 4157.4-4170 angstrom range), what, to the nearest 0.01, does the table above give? 0.28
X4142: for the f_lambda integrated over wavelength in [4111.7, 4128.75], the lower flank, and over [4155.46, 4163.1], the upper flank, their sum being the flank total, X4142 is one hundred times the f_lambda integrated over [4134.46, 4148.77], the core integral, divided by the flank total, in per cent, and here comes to 57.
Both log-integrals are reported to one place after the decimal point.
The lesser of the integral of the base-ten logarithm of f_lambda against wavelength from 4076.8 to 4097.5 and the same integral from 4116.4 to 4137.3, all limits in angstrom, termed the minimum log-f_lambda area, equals 24.5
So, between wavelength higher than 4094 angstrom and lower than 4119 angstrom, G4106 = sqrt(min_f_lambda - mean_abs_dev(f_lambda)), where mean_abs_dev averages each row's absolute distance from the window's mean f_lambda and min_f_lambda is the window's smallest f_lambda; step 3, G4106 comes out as 2.5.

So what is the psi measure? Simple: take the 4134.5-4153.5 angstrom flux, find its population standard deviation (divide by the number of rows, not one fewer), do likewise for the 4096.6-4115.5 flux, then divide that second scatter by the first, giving 2.7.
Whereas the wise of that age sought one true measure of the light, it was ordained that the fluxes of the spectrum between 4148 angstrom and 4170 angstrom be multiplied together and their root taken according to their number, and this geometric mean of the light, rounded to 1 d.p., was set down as 15.6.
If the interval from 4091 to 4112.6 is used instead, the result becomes 13.6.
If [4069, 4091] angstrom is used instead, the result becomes 14.9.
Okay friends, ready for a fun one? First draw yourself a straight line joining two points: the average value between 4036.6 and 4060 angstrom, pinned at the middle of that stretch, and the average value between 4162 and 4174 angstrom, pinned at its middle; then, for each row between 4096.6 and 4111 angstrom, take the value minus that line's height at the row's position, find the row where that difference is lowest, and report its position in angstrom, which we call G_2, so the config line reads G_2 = 4101.75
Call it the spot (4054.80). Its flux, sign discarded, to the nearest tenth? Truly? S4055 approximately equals 14.8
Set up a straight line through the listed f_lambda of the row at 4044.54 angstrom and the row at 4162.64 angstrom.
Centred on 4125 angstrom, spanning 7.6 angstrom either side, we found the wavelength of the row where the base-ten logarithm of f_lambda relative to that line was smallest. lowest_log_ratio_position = 4132.08 angstrom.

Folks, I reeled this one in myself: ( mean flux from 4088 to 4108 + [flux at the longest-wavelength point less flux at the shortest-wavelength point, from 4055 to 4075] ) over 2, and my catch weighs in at 6.9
